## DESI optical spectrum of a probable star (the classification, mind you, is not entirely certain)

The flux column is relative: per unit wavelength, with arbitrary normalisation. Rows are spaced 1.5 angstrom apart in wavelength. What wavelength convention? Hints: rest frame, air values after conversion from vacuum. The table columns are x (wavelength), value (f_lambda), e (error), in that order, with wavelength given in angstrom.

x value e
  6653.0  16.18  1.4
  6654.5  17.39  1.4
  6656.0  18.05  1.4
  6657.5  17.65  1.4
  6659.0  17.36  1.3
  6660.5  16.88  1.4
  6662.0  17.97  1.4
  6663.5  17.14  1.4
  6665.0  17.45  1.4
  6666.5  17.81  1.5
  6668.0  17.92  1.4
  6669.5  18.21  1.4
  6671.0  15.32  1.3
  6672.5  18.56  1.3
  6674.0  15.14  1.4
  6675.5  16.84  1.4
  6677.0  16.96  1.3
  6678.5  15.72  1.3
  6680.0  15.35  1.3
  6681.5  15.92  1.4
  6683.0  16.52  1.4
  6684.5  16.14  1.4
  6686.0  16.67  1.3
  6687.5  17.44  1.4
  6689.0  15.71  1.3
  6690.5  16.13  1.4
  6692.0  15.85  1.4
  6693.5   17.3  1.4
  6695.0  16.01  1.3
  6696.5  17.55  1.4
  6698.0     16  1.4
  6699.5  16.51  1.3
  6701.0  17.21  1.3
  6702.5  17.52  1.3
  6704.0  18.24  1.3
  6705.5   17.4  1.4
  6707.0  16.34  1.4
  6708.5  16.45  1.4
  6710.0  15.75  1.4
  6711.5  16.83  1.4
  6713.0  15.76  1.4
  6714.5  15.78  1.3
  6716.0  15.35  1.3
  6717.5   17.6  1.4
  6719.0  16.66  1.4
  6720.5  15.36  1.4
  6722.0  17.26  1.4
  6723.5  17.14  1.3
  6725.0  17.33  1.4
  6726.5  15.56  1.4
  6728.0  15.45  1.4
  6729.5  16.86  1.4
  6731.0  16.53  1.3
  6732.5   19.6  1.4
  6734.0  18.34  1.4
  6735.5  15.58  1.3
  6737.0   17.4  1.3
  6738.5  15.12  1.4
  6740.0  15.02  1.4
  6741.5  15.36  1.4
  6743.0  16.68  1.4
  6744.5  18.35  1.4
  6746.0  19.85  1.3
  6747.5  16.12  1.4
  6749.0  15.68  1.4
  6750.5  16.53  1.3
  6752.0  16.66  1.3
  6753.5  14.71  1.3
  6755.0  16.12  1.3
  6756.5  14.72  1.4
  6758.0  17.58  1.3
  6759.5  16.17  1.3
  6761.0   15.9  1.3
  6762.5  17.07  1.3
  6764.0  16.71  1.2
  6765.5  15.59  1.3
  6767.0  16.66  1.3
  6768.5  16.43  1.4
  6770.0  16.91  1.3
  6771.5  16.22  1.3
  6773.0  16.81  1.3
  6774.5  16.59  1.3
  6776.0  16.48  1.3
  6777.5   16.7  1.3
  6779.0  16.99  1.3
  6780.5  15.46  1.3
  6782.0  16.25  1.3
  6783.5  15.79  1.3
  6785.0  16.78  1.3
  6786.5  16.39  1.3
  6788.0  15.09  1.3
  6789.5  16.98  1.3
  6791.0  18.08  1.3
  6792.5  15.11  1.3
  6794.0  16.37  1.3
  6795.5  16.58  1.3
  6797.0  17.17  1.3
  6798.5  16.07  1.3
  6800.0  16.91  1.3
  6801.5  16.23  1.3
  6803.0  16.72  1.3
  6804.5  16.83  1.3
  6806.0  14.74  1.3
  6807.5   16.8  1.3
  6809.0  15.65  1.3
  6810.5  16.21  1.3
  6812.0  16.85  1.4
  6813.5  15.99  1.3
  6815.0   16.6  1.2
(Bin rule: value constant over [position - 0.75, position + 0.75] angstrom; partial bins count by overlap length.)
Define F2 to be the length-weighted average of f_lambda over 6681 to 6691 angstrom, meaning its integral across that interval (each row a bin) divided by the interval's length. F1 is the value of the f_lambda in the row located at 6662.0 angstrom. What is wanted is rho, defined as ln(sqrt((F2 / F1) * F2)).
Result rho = 1.35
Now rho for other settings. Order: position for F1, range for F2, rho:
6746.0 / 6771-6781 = 1.31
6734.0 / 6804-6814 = 1.33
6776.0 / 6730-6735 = 1.49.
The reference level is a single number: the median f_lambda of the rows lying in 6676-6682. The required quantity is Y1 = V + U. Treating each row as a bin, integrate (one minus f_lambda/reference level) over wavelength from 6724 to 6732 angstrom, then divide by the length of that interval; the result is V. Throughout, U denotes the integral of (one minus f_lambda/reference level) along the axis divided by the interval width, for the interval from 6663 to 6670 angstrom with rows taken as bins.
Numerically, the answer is -0.161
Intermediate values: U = -0.119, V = -0.04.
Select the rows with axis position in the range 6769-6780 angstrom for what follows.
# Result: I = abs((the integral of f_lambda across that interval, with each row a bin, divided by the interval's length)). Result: 16.6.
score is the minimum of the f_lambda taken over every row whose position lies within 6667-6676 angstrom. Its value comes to 15.14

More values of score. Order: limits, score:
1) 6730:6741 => 15.02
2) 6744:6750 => 15.68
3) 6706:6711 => 15.75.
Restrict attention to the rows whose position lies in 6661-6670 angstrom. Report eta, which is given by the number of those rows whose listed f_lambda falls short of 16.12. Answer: 0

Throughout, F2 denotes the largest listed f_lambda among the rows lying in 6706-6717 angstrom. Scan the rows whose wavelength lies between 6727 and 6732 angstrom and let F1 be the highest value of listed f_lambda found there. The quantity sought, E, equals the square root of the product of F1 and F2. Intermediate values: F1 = 16.86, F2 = 16.83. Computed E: 16.8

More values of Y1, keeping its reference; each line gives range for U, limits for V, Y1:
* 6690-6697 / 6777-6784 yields -0.072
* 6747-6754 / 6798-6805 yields -0.057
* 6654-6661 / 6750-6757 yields -0.102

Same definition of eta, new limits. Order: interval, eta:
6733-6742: 4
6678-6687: 3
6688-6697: 3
